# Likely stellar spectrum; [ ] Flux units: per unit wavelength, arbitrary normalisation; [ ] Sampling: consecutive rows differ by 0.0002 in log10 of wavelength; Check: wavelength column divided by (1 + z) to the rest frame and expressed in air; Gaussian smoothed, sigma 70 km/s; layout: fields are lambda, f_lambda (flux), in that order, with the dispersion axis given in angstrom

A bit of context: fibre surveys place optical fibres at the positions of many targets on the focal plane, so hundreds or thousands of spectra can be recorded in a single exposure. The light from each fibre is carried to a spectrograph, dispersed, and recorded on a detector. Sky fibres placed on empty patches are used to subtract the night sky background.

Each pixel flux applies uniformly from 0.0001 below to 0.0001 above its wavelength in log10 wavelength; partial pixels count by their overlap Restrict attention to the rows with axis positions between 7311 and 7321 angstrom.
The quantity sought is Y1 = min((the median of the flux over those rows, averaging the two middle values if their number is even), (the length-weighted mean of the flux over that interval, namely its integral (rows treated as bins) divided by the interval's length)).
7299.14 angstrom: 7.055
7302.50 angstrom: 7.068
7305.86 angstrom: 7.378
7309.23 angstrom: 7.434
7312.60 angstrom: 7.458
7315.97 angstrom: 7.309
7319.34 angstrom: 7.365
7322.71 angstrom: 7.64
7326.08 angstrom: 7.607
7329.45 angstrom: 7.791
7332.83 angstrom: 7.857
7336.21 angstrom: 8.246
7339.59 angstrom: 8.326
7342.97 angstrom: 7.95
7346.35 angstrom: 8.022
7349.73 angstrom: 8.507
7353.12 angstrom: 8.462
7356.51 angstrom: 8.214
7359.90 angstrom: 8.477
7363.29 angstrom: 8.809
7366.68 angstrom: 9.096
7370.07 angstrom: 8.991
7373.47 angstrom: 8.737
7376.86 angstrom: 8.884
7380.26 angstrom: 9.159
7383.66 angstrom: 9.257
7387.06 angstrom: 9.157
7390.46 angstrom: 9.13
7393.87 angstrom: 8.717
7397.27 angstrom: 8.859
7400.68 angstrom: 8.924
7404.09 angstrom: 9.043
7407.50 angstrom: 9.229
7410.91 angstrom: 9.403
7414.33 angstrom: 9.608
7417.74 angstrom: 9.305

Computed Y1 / 7.4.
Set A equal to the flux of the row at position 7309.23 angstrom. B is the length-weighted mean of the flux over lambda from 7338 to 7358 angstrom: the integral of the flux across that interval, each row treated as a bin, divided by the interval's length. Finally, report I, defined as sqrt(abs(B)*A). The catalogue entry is 7.8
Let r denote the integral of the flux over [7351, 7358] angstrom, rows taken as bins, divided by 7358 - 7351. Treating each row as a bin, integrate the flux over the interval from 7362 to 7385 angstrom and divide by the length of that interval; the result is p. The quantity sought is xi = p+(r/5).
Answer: 10.7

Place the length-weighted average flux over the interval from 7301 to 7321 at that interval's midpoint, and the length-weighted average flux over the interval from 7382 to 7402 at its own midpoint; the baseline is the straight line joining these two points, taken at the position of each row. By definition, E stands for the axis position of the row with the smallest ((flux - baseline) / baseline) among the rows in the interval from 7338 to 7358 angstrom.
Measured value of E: 7356.51 angstrom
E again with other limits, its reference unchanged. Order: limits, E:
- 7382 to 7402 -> 7393.87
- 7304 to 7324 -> 7319.34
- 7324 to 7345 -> 7342.97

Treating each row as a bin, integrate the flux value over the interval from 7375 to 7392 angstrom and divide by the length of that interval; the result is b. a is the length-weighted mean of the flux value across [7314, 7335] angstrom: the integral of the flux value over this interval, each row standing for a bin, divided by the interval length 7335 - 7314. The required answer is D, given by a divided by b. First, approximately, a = 7.6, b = 9.1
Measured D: 0.83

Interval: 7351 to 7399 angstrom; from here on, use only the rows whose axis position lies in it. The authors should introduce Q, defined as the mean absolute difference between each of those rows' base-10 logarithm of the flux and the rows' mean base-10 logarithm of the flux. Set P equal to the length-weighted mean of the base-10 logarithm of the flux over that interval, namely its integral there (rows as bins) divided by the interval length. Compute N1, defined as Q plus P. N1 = 0.96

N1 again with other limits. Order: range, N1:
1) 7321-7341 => 0.91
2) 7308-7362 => 0.92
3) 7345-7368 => 0.94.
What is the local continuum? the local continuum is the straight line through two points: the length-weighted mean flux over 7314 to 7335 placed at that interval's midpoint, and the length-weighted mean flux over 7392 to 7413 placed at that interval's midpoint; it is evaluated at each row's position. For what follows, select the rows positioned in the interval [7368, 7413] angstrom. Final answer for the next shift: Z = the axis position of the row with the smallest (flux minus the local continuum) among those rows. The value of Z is 7393.87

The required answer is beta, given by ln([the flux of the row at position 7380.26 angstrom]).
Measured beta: 2.21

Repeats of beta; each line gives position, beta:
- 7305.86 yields 2.00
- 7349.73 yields 2.14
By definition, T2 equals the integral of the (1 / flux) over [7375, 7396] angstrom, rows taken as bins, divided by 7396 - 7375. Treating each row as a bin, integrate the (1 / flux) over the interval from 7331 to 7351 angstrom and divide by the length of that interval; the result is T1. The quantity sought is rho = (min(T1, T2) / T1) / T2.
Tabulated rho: 8.1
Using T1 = 0.123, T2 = 0.111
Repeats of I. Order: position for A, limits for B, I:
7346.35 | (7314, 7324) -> 7.7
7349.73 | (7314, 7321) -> 7.9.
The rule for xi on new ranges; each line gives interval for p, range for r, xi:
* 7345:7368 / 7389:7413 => 10.3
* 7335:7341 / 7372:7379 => 10.1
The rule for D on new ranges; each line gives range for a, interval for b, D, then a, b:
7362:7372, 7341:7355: 1.09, 9.0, 8.2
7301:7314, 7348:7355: 0.87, 7.3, 8.5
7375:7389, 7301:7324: 1.24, 9.1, 7.4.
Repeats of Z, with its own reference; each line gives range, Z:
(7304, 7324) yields 7319.34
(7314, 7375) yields 7319.34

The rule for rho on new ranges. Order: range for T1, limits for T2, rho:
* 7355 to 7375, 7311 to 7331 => 7.5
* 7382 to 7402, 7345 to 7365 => 8.4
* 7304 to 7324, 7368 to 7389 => 7.4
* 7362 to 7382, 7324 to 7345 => 7.9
